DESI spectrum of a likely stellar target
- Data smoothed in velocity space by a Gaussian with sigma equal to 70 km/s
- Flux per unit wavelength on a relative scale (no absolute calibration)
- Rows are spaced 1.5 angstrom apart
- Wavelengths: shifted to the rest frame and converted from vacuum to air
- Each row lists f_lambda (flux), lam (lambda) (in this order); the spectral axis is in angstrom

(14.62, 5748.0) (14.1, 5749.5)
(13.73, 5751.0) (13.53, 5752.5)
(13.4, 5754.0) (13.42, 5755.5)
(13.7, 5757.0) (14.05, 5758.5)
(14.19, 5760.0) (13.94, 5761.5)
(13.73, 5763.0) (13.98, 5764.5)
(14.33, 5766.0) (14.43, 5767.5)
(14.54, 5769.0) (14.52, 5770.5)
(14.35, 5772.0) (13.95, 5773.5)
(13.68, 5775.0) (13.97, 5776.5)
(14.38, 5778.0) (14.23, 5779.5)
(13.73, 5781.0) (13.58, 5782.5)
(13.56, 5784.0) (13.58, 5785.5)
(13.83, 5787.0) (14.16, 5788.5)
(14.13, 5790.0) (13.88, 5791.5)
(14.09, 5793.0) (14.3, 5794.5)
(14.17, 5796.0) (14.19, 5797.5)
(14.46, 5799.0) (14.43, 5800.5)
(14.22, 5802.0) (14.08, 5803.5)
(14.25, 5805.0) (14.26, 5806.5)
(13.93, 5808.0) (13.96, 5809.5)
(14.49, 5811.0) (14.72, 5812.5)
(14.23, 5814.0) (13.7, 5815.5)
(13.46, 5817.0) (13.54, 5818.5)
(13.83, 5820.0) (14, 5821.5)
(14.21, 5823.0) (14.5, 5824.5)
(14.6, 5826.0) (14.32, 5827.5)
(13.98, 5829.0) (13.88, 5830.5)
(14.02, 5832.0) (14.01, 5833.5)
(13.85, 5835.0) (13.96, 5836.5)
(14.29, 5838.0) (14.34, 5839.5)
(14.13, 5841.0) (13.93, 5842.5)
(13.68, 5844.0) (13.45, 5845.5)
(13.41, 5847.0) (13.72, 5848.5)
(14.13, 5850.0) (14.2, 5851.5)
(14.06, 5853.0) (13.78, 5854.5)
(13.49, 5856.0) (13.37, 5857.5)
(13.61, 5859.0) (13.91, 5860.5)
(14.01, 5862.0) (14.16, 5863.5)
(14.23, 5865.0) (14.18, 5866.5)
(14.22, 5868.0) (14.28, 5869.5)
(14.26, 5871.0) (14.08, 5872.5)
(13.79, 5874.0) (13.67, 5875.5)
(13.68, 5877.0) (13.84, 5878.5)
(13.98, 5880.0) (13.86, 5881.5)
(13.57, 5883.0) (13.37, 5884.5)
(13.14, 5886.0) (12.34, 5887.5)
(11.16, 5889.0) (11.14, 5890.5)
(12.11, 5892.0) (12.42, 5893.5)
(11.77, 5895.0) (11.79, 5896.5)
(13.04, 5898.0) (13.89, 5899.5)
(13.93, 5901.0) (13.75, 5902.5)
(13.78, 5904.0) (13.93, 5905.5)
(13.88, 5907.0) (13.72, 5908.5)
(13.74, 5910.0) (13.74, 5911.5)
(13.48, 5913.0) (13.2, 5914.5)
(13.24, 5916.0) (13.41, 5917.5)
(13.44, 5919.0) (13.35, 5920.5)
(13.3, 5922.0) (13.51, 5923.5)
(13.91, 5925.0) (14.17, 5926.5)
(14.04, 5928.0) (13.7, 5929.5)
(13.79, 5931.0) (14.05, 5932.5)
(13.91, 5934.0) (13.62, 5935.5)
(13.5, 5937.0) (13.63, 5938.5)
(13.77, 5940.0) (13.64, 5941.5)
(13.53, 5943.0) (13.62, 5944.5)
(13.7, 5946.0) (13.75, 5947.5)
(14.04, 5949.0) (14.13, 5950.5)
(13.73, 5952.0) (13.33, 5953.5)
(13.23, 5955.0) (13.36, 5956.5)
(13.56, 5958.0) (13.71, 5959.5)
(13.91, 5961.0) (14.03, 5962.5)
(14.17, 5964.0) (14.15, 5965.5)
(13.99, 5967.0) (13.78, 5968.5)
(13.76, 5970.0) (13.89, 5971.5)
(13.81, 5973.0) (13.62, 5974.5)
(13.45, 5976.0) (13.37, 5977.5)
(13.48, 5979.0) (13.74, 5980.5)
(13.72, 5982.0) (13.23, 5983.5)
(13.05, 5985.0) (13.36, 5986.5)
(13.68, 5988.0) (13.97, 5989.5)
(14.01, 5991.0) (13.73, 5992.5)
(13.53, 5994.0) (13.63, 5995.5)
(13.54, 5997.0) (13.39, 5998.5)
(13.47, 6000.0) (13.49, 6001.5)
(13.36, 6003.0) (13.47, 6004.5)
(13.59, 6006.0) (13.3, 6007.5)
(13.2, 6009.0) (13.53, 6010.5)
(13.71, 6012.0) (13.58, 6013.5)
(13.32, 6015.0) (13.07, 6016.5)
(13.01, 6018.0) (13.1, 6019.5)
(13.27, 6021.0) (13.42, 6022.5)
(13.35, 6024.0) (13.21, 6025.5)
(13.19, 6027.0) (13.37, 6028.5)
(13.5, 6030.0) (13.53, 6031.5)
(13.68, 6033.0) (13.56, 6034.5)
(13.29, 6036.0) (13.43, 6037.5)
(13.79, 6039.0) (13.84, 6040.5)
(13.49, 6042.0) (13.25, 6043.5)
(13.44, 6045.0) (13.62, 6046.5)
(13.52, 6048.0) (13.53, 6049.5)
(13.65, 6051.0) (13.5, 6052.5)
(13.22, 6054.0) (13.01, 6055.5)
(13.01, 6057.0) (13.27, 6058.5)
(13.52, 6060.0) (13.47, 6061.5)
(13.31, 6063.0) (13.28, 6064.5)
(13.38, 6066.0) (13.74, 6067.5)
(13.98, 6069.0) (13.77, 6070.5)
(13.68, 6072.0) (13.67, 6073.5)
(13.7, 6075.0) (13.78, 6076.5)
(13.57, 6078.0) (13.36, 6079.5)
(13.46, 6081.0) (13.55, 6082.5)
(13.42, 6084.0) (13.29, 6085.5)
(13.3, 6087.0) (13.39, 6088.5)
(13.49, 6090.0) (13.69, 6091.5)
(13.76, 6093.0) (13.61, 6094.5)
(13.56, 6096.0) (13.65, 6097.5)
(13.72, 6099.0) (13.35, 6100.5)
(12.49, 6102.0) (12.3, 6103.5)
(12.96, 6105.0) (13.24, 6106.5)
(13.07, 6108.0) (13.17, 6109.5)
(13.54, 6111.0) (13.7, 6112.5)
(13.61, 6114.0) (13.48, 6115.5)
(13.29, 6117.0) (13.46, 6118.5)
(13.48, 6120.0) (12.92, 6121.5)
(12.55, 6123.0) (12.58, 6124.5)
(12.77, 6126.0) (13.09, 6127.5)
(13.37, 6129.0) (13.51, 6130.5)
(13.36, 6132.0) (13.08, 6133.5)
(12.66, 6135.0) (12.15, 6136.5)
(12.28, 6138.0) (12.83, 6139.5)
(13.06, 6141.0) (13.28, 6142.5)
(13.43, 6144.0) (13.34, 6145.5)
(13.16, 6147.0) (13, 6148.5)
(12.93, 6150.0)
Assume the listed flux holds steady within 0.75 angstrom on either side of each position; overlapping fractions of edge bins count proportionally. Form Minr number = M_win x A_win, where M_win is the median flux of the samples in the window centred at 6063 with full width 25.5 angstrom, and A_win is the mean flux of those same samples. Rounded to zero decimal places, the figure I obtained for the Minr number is 182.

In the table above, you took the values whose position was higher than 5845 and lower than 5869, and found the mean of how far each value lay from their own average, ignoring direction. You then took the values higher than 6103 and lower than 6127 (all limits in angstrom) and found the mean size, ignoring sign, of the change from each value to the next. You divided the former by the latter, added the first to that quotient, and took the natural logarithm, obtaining 0.41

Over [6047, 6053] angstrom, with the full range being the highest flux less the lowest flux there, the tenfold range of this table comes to 1.5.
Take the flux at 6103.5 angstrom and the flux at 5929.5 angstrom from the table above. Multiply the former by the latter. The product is 169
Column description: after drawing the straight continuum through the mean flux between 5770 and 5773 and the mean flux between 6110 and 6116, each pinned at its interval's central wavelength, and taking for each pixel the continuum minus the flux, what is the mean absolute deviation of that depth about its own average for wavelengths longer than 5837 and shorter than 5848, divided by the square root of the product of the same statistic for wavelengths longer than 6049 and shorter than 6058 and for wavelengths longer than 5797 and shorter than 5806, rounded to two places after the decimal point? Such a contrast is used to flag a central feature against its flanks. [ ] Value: 1.94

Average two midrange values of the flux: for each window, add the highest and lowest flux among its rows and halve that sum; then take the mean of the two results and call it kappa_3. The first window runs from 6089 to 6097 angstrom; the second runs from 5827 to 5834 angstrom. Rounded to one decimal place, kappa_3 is 13.9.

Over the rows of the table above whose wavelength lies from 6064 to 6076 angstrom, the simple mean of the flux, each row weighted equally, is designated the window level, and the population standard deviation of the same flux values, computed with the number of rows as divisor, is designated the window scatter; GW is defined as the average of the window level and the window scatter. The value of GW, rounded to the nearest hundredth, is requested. 6.93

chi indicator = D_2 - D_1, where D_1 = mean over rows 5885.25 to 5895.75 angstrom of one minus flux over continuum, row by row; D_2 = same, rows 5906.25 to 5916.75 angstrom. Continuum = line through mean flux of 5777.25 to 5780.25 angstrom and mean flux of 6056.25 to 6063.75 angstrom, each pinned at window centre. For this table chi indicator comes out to -0.12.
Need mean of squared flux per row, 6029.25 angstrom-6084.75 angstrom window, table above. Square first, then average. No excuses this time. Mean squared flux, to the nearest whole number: 182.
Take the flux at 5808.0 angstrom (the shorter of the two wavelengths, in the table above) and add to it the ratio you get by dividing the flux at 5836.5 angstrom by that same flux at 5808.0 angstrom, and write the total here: 14.9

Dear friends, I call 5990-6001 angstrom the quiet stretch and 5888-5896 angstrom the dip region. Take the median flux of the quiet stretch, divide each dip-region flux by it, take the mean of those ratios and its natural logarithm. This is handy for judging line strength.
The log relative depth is -0.14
